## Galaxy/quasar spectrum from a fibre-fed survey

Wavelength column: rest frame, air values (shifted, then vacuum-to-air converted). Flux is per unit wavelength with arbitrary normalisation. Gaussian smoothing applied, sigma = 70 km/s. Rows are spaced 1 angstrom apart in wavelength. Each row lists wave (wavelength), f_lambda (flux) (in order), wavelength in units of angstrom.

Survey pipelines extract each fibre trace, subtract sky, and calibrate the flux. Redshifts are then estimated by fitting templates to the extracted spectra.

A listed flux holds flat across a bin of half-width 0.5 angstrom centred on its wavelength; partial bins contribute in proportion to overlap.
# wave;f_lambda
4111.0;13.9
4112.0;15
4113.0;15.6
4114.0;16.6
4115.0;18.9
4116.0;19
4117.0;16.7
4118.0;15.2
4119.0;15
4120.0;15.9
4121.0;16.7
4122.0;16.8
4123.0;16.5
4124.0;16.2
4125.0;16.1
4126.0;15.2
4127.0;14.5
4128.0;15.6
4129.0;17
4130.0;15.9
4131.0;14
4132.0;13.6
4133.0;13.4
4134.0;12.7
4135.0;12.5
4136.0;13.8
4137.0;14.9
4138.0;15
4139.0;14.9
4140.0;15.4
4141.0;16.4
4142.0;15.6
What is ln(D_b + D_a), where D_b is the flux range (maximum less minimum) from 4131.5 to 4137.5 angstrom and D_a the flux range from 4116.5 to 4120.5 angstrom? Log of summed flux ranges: 1.41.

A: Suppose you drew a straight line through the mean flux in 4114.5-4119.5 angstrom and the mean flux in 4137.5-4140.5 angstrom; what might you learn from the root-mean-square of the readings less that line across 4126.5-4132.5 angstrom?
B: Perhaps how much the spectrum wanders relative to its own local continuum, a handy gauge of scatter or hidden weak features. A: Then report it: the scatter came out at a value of 1.4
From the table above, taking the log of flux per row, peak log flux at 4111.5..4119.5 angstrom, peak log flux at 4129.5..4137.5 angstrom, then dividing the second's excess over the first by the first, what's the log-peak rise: -0.060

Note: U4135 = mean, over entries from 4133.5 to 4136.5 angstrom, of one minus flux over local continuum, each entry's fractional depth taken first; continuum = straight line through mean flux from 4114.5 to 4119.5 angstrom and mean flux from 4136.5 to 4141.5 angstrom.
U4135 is 0.168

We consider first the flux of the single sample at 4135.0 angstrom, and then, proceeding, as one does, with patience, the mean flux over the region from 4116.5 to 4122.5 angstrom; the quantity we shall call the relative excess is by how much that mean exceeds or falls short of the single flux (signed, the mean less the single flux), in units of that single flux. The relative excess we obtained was 0.28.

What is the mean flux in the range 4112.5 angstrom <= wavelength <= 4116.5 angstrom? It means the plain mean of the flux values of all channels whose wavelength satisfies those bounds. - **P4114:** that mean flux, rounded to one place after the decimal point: 17.5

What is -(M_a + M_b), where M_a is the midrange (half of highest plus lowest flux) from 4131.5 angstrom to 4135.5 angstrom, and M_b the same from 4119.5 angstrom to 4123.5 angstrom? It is -29.4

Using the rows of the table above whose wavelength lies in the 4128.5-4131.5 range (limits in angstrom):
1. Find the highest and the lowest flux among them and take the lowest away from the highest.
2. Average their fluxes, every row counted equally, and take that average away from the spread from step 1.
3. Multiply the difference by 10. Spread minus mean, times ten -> -126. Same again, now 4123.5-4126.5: -148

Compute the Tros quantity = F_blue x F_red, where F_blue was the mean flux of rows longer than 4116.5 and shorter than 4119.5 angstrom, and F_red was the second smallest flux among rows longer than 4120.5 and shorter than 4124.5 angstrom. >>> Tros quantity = 258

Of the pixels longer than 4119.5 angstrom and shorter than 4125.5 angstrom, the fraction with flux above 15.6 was 1.00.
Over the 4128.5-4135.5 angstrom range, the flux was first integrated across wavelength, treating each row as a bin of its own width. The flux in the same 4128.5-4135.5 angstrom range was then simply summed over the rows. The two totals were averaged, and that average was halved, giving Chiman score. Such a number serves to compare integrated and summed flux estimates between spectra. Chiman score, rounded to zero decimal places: 50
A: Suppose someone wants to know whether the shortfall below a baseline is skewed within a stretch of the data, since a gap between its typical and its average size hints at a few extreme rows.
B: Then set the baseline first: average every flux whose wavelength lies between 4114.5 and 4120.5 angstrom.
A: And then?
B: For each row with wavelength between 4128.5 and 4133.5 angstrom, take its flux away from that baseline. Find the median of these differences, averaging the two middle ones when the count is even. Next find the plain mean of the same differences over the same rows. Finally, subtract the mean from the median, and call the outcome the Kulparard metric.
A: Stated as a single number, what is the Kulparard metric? 0.8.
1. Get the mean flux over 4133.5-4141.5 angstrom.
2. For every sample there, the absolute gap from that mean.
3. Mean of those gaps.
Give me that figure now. 1.09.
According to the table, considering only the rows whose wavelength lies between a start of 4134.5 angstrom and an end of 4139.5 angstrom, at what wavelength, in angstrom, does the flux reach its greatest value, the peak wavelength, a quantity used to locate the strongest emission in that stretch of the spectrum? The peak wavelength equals 4138.0 angstrom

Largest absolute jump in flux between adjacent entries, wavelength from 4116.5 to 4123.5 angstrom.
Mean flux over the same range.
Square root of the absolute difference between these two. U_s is 3.82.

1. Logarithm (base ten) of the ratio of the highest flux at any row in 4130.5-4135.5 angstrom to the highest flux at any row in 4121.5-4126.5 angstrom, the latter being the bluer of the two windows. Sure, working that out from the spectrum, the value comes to -0.079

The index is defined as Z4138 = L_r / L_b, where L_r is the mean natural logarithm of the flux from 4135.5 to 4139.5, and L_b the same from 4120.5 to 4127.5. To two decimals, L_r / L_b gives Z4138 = 0.97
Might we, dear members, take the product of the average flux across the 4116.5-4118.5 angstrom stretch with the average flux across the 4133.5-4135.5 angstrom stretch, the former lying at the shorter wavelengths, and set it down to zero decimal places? 201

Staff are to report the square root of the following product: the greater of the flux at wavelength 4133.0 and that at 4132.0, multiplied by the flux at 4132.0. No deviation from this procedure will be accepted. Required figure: 13.6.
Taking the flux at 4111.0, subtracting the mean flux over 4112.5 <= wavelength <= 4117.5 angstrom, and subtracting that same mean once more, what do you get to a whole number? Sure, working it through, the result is -21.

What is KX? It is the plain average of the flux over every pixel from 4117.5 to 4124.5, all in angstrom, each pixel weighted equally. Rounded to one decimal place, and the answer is 16.0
